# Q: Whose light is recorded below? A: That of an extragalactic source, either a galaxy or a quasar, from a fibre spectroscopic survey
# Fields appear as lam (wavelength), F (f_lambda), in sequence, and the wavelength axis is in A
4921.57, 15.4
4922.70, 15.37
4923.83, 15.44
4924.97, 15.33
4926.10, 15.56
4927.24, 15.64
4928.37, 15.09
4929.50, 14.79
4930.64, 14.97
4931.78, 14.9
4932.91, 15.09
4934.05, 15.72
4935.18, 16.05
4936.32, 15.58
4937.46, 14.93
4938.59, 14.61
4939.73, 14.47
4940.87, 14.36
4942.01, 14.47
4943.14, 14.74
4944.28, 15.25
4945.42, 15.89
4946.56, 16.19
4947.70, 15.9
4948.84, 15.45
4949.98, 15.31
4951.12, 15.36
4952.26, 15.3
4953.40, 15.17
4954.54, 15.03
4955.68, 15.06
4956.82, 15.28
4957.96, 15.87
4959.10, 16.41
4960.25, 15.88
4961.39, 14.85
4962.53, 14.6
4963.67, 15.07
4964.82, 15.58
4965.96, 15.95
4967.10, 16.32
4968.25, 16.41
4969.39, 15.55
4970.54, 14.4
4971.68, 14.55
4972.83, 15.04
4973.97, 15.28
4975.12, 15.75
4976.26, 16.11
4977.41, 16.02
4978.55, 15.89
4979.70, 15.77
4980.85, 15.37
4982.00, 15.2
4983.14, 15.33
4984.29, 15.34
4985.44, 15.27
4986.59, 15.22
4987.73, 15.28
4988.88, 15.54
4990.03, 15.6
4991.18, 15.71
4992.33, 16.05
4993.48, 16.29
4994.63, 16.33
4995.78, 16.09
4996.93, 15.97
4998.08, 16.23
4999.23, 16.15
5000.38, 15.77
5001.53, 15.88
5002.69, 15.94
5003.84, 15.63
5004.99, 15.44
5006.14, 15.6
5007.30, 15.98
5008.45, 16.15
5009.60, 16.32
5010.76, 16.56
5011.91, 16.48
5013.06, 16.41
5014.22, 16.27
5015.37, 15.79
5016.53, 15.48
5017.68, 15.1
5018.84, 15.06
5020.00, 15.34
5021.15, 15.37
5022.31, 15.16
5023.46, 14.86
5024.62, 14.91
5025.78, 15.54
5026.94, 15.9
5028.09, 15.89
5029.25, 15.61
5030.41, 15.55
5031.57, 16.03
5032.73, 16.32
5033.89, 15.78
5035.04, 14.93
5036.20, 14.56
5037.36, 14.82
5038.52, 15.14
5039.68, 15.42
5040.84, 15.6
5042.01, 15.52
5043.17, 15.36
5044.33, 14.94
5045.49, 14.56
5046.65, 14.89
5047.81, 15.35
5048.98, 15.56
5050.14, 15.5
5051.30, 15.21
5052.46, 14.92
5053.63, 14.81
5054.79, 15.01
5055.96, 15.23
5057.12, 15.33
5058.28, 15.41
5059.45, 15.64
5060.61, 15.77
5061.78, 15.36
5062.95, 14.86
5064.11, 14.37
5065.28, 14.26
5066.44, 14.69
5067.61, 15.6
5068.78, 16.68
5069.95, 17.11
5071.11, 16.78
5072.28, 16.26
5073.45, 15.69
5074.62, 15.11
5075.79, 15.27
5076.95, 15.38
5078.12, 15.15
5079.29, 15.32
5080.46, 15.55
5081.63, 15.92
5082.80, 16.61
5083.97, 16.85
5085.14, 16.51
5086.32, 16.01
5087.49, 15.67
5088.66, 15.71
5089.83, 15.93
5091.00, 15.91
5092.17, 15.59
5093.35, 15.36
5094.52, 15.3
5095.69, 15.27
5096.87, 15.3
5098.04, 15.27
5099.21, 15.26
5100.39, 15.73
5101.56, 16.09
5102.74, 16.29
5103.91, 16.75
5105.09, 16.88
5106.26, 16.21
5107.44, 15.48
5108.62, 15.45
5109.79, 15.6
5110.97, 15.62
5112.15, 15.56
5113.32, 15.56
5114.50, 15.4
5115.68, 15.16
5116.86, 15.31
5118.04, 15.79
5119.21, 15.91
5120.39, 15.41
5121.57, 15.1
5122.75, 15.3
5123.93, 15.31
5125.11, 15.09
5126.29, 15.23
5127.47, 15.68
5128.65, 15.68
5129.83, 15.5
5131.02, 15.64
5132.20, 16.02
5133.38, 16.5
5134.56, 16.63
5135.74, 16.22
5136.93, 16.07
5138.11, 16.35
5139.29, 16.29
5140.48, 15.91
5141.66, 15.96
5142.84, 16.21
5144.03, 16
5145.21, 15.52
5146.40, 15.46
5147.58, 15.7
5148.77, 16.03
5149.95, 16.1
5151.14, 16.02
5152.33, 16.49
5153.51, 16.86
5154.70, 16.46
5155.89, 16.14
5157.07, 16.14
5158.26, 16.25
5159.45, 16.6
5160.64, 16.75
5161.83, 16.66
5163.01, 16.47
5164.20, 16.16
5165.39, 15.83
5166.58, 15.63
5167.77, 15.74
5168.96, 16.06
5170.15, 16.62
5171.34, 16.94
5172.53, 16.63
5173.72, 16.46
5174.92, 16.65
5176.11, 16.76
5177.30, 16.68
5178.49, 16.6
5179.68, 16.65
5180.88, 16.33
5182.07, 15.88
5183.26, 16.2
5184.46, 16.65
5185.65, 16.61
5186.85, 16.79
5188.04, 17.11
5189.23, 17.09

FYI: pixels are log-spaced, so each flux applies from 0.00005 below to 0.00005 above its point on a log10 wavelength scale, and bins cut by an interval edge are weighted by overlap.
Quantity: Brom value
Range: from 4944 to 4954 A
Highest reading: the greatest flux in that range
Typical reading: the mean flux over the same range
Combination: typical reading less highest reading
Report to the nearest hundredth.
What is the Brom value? -0.65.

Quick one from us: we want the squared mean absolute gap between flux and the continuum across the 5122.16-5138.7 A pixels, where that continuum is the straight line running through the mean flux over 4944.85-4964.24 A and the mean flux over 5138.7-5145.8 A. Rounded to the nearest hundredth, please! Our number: 0.19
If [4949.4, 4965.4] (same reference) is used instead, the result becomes 0.15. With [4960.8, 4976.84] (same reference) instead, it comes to 0.31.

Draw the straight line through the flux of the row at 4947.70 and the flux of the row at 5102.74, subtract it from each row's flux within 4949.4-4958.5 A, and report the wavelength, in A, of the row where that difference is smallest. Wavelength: 4954.54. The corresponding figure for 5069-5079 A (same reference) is 5074.62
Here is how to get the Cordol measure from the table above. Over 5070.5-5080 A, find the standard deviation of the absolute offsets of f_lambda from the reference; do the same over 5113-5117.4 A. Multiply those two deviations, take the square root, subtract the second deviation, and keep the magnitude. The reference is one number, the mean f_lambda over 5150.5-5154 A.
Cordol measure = 0.10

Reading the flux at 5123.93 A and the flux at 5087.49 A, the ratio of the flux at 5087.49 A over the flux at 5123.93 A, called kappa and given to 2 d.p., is 1.02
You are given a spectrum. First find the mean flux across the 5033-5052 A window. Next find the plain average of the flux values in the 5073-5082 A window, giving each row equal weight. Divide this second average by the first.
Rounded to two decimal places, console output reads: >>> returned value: 1.01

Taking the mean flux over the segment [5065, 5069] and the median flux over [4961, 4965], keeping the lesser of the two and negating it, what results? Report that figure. -15.0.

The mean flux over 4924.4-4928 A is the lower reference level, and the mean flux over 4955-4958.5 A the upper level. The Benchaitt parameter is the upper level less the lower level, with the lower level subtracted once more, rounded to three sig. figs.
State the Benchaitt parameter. -15.6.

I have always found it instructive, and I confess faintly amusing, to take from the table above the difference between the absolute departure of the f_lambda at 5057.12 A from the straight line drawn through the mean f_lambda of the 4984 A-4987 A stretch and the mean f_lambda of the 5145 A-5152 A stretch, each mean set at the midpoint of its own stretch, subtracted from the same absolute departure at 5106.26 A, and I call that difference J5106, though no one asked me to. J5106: 0.4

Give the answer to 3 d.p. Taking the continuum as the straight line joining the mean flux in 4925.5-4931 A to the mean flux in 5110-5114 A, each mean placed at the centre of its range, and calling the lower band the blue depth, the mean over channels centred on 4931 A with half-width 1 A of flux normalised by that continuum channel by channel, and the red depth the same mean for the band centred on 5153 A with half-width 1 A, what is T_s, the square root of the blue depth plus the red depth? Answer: 1.430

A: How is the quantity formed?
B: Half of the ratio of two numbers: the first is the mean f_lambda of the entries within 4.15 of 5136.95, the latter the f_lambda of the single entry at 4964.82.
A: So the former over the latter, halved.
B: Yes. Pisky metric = 0.52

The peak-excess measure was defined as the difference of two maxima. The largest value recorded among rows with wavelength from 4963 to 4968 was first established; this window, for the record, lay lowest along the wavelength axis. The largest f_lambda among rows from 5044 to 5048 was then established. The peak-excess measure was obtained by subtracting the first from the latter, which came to -1.0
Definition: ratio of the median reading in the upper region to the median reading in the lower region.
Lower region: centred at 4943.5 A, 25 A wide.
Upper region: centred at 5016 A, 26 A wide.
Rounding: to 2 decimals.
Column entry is 1.03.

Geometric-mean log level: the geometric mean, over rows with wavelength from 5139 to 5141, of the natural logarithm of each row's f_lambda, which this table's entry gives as 2.78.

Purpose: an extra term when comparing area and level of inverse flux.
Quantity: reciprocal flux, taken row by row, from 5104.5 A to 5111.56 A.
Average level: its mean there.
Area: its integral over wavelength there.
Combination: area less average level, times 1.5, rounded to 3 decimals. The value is 0.573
